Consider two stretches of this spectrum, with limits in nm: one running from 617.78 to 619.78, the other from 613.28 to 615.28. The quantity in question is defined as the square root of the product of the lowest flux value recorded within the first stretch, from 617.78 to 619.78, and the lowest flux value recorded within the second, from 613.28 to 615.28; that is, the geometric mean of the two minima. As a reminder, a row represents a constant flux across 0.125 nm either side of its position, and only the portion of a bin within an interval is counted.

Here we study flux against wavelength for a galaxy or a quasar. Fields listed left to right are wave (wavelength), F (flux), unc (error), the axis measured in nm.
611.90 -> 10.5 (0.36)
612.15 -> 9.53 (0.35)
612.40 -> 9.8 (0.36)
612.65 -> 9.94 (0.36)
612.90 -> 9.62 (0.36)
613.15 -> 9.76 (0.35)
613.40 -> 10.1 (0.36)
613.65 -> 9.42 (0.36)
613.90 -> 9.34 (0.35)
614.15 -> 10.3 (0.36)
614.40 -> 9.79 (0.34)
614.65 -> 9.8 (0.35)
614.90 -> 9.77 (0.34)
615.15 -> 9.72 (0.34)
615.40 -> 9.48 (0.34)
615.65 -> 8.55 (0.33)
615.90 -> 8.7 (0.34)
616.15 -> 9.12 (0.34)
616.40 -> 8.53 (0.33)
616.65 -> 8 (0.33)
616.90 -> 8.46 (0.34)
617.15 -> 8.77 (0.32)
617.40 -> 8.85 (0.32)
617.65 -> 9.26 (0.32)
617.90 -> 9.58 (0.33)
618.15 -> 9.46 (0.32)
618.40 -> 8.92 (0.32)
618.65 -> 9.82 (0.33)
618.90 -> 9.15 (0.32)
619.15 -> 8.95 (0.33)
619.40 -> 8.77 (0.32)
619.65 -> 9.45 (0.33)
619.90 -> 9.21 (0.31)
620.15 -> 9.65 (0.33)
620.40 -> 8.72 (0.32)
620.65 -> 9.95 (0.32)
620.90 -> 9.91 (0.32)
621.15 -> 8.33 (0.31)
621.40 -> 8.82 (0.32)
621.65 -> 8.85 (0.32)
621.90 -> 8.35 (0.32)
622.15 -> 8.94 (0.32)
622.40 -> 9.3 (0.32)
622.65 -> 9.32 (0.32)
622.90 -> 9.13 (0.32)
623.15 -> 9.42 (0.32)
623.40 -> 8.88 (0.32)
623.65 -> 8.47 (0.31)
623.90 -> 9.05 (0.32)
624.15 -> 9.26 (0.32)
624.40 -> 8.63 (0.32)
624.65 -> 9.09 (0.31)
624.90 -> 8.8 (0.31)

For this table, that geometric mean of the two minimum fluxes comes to 9.1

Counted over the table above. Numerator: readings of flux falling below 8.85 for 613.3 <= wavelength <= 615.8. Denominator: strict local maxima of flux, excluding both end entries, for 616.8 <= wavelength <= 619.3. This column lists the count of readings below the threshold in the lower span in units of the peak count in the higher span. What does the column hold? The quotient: 0.50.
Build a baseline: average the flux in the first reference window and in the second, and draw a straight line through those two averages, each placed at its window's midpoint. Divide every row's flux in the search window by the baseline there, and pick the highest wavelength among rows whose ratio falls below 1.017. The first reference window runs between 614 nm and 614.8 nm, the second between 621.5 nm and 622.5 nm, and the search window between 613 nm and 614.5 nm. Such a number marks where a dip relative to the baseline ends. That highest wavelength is 614.40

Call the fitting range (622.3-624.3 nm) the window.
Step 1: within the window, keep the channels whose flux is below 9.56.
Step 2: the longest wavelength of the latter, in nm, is 624.15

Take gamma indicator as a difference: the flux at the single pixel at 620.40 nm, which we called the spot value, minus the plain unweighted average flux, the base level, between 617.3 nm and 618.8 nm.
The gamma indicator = -0.6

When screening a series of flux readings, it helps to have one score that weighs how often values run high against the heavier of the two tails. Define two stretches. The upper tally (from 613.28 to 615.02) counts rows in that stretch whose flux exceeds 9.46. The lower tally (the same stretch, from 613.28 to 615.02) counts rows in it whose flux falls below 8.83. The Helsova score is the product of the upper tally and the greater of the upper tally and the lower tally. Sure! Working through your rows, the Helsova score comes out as 25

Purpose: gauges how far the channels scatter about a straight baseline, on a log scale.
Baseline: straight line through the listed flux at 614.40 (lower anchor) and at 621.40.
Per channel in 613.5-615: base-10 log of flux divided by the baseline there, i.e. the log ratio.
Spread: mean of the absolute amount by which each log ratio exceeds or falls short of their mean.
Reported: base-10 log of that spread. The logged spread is -1.90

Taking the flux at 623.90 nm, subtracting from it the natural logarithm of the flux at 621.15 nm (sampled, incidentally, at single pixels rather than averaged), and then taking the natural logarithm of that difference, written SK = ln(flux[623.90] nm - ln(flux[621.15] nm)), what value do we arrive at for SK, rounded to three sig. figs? 1.94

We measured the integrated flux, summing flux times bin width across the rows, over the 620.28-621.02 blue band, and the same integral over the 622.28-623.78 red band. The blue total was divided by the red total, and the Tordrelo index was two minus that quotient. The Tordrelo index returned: 1.5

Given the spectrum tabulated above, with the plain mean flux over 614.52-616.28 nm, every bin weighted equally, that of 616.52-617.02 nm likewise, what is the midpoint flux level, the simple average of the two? 8.77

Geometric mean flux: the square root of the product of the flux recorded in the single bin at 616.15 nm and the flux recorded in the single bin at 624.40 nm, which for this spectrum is 8.9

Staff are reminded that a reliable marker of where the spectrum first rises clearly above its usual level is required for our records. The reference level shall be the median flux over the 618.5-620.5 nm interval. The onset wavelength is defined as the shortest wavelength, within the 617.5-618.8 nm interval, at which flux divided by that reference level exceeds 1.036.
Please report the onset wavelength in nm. 617.90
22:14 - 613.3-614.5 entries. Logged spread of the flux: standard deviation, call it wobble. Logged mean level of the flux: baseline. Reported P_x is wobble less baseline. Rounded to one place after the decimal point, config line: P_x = -9.4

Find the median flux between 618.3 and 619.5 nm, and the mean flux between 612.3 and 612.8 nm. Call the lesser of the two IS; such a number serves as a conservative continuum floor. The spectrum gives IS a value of 8.95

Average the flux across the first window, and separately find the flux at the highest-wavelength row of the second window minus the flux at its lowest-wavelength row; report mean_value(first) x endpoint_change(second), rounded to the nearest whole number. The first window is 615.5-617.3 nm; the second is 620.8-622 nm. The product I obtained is -13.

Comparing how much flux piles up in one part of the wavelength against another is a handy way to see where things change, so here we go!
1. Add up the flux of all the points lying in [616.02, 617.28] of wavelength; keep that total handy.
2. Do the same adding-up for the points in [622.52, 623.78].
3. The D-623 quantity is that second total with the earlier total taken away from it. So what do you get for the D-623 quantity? 2.3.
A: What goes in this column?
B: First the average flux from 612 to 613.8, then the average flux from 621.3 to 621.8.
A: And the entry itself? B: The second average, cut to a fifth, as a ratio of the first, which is 0.181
